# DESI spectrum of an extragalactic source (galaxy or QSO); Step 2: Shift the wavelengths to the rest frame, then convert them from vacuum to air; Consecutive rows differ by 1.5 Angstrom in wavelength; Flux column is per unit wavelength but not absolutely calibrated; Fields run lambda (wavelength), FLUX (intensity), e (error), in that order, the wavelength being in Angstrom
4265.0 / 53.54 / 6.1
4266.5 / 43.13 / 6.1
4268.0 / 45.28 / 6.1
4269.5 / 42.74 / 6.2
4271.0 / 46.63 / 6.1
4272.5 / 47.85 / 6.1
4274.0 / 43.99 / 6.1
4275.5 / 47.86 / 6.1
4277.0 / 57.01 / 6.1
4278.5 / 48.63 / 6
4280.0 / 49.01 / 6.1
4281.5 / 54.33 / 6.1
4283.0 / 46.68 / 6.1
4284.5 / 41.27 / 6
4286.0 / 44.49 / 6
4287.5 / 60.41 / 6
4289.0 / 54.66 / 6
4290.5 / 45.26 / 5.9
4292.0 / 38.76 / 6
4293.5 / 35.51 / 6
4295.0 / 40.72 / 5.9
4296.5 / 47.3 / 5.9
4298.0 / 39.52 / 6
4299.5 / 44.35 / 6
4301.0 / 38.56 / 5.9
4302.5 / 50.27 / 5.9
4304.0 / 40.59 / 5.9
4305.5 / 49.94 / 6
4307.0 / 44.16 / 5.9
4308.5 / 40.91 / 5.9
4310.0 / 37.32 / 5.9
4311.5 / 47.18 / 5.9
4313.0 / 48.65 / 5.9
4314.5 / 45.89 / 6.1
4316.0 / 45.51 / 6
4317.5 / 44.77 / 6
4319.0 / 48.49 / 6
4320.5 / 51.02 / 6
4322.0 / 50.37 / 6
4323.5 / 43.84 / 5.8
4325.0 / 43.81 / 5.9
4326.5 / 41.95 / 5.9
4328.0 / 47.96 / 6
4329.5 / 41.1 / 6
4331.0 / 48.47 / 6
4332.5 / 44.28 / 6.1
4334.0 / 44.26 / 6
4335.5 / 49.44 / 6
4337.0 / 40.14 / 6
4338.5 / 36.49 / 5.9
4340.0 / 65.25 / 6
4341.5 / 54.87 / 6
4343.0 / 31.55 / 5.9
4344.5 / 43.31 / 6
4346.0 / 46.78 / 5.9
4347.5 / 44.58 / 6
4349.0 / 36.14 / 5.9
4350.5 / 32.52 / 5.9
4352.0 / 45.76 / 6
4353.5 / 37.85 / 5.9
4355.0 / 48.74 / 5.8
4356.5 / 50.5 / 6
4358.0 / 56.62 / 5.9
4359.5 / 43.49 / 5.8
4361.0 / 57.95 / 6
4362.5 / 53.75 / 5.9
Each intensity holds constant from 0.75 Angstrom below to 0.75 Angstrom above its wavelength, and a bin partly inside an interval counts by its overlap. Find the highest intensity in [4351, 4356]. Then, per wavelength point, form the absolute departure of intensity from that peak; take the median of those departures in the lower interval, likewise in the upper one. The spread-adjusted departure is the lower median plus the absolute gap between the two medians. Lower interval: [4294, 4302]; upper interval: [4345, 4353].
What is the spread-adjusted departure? 12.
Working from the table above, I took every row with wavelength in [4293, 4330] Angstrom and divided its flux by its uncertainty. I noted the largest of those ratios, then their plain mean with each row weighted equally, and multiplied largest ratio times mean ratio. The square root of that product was 8.0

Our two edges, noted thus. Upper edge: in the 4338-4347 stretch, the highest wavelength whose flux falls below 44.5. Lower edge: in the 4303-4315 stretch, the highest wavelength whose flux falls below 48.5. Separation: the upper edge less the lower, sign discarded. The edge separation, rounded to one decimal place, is 30.0 Angstrom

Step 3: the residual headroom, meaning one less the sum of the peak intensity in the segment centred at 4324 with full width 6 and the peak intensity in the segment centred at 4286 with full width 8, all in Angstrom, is -110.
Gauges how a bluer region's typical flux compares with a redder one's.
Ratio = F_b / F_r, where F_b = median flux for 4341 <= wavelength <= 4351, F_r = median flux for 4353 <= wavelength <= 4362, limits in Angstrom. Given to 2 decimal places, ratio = 0.87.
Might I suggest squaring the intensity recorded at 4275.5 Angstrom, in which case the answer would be 2291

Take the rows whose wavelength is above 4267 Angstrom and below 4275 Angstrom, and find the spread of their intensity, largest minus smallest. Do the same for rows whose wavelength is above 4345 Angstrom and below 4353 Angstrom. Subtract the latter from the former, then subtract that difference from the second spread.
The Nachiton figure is 23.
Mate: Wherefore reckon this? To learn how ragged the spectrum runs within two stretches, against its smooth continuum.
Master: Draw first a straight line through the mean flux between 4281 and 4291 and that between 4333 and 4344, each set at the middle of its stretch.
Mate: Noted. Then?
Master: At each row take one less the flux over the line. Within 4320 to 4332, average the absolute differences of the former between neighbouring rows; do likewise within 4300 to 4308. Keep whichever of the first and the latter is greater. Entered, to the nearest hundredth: 0.19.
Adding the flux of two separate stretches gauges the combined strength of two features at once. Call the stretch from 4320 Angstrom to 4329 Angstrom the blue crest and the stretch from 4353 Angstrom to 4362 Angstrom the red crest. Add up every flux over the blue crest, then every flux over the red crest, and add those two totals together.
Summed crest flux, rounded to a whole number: 574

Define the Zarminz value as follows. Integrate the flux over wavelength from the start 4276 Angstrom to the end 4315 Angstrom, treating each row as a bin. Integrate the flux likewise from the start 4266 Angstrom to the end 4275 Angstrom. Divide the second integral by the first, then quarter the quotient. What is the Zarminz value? 0.057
